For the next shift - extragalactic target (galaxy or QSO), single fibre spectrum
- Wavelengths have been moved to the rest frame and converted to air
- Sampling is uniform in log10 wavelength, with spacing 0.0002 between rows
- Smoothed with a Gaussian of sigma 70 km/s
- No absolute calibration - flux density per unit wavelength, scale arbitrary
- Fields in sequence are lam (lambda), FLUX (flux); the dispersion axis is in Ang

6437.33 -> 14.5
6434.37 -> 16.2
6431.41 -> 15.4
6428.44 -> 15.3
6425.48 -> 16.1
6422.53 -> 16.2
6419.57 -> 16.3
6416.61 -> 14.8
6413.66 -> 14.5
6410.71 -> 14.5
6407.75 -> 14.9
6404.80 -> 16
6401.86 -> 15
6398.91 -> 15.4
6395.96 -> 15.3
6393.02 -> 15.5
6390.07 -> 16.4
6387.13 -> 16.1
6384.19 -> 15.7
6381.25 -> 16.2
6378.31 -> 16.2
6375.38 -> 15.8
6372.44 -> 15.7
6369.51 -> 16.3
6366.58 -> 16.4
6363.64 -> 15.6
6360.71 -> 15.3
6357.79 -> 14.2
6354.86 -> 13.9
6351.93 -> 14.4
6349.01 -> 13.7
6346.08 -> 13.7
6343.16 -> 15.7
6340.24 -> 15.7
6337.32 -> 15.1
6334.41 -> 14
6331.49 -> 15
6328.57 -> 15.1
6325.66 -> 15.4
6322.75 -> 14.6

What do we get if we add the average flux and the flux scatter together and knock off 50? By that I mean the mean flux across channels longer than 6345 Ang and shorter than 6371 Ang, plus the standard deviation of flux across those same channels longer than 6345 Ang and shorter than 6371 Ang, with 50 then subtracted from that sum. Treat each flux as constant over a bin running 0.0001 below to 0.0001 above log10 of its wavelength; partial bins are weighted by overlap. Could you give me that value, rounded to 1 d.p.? -34.1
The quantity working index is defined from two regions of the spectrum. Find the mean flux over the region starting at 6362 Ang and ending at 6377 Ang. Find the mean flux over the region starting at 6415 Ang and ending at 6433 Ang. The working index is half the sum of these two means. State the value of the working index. 15.8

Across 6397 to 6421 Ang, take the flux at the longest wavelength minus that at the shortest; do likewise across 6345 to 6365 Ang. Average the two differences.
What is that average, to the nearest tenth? 1.4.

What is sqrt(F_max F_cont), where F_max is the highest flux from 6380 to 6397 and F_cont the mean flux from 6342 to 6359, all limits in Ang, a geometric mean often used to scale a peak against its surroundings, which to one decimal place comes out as 15.3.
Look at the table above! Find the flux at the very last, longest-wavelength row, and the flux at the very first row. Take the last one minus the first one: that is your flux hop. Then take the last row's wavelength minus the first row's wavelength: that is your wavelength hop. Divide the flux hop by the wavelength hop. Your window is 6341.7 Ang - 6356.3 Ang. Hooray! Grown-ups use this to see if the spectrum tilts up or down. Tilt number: -0.15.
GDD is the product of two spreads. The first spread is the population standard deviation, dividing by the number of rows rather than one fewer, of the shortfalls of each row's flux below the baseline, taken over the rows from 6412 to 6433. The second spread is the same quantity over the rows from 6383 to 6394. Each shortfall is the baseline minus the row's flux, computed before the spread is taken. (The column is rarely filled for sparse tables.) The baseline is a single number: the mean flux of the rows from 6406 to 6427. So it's 0.23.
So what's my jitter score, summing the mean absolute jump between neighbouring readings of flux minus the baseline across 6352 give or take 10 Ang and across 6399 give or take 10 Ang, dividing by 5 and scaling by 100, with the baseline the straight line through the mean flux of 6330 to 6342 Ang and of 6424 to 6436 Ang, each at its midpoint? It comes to 27.8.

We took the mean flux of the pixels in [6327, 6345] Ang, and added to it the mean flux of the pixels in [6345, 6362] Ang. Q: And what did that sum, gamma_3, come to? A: 29.3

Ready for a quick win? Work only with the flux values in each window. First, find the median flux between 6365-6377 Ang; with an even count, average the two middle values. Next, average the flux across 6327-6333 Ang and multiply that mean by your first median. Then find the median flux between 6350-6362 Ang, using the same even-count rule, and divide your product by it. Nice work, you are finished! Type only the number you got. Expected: 16.9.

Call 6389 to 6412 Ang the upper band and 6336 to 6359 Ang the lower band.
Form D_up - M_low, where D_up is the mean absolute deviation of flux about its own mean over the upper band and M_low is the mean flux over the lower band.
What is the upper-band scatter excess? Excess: -14.1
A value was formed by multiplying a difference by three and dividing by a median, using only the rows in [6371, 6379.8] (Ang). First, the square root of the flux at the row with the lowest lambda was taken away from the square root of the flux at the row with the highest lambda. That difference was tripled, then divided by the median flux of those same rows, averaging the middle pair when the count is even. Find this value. 0.012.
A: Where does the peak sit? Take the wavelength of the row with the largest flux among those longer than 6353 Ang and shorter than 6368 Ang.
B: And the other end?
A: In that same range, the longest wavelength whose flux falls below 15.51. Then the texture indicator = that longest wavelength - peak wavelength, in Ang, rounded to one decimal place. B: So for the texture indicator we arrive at -5.9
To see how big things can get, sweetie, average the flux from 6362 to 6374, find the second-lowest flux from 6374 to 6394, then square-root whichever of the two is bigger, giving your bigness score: 4.00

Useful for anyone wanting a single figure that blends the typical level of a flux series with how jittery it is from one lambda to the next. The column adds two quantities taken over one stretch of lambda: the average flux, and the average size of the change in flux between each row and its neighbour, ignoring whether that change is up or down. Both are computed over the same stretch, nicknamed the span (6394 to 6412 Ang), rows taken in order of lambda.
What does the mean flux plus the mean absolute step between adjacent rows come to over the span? 15.8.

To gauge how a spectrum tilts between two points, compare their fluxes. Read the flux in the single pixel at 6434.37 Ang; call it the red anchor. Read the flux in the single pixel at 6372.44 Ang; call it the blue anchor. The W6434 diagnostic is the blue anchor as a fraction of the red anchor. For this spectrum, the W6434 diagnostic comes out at 0.97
